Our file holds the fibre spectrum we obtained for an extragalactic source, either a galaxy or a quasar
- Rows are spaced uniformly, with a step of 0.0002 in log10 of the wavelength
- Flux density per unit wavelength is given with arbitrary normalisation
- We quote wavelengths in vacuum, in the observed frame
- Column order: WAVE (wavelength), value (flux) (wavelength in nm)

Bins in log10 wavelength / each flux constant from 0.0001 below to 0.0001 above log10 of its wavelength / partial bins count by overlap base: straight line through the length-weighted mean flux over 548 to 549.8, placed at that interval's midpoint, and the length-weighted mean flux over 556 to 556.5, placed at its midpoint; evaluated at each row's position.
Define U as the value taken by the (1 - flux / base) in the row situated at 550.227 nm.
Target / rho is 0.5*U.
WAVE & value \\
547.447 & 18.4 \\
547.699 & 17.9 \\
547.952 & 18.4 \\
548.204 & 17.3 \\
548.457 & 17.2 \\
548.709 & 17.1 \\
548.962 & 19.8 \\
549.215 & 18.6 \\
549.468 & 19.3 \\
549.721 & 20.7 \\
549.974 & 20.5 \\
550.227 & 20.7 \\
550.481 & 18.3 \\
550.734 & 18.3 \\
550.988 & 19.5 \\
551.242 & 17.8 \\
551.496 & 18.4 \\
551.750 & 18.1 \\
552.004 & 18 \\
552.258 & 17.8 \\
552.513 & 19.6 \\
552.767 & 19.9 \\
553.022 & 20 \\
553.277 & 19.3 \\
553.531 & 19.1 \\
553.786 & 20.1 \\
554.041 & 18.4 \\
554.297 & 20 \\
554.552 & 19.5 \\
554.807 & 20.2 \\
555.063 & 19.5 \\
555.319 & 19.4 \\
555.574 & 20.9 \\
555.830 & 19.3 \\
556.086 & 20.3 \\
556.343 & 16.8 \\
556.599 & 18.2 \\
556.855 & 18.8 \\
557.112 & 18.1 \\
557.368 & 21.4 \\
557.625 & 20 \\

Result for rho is -0.06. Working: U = -0.12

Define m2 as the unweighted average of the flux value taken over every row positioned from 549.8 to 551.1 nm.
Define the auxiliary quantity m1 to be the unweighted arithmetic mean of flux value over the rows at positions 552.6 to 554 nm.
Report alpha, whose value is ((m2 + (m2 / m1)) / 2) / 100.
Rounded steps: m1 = 19.7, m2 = 19.5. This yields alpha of 0.102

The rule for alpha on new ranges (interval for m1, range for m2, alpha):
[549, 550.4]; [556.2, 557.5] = 0.098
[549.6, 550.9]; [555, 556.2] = 0.104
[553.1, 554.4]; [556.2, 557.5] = 0.098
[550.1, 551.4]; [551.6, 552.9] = 0.098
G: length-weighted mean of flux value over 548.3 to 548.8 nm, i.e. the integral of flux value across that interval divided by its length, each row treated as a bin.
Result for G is 17.2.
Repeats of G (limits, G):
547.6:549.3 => 18.0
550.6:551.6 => 18.5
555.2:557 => 19.1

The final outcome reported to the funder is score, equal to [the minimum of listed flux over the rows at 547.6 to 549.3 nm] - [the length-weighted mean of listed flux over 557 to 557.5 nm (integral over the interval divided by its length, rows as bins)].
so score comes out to -2.7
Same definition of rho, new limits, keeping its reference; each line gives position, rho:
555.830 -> -0.03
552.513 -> -0.03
